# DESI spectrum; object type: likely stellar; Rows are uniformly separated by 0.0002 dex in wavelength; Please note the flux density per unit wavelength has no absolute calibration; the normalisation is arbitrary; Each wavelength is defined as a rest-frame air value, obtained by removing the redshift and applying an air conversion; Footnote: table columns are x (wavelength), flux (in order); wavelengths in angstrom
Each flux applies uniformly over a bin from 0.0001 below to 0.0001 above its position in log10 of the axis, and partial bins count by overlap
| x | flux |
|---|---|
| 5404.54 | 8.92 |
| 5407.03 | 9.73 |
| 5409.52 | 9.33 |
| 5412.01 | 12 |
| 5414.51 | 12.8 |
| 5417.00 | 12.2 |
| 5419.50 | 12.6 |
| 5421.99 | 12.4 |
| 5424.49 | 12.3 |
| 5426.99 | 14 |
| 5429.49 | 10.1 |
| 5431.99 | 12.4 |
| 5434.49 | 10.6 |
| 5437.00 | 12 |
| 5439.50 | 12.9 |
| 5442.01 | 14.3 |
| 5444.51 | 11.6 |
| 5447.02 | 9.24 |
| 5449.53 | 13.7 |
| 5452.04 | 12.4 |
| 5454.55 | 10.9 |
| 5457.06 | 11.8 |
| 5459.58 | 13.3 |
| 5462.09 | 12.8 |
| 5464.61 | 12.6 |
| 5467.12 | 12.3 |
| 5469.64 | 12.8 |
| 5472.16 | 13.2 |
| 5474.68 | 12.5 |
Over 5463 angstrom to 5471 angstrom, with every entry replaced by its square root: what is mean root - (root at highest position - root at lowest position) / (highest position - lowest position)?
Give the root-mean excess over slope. 3.54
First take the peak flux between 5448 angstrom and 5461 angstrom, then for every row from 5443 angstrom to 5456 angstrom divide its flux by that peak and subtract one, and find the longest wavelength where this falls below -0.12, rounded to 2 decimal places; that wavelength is 5454.55 angstrom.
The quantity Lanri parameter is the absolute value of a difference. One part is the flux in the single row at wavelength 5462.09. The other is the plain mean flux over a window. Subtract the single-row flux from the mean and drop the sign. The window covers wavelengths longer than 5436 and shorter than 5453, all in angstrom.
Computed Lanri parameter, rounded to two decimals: 0.49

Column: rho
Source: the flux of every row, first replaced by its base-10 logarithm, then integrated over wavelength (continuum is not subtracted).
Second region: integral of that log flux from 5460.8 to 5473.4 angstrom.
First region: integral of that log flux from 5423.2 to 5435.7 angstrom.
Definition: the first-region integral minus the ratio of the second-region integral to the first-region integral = 12.36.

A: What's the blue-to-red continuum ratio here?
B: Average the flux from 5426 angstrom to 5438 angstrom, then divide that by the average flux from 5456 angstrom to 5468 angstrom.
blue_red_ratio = 0.94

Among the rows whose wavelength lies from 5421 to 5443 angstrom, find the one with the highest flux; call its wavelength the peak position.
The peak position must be 5442.01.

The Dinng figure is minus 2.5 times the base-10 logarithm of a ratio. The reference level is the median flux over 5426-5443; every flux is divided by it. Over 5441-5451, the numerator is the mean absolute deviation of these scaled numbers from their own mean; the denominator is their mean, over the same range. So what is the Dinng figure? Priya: 2.08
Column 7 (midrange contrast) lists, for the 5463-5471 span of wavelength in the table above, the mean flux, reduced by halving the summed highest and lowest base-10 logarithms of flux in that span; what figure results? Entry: 11.5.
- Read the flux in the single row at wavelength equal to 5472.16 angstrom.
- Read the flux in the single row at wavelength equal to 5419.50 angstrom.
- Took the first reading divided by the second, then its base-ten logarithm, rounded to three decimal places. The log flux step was 0.020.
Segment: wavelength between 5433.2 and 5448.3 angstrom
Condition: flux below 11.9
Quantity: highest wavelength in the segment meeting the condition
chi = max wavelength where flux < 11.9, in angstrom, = 5447.02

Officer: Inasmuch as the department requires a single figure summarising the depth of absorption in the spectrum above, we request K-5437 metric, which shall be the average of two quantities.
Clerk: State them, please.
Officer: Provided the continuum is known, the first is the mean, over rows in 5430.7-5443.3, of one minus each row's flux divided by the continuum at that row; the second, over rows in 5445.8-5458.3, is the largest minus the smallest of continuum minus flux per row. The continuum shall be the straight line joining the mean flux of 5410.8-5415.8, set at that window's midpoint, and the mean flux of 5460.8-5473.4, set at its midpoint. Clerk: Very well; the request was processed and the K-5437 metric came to 2.23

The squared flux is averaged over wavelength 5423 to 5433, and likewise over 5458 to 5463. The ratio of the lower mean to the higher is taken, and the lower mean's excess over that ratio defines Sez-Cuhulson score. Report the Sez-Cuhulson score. 150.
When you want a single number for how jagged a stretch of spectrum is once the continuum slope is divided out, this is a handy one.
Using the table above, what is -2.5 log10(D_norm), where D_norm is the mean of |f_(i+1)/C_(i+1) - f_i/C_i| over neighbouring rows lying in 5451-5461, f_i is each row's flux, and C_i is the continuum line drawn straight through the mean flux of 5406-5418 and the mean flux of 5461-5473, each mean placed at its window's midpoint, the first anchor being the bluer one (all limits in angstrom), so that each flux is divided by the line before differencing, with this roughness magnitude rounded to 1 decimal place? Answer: 2.5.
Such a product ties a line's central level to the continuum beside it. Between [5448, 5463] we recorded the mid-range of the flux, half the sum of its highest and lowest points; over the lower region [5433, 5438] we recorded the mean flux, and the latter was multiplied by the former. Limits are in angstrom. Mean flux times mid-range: 139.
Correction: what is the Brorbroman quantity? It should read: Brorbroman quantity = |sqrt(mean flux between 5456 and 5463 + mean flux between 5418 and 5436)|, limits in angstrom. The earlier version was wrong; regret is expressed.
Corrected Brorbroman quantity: 4.97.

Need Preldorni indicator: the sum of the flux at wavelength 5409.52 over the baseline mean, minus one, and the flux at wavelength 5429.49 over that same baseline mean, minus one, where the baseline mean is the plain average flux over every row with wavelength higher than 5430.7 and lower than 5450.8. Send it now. -0.39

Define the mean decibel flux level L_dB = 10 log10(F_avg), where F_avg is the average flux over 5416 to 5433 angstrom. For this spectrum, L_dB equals 10.9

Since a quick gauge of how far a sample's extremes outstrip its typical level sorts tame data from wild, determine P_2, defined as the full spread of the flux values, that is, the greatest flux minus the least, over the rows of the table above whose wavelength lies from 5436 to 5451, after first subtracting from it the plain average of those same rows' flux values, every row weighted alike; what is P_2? -7.2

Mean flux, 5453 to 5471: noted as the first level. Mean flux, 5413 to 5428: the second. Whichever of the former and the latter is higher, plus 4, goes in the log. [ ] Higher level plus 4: 16.7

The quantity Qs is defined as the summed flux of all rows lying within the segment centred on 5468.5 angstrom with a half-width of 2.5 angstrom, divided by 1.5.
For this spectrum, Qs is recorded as 17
